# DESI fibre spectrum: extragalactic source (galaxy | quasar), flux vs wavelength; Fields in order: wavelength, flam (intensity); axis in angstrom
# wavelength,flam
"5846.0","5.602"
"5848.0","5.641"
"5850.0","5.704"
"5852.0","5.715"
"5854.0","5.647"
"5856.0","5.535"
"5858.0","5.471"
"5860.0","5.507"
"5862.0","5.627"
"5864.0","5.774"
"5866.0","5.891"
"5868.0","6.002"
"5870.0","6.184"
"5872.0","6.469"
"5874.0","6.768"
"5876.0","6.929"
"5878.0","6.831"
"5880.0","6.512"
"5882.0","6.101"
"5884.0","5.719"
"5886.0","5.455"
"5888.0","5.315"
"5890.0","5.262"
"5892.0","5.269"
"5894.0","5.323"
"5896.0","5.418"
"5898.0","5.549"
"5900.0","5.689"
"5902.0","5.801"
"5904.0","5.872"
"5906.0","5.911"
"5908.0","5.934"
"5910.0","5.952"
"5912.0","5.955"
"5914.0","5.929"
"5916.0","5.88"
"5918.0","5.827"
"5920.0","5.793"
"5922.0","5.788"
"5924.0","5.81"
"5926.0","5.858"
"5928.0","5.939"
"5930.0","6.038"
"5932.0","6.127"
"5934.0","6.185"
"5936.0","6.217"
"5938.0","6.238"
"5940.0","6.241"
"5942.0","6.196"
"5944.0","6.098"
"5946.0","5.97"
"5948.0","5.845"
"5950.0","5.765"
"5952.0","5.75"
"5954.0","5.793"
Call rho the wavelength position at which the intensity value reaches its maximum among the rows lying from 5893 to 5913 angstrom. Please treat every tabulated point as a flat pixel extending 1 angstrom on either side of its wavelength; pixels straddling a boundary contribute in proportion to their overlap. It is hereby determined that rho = 5912.0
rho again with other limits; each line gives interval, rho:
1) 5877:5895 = 5878.0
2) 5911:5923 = 5912.0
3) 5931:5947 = 5940.0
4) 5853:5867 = 5866.0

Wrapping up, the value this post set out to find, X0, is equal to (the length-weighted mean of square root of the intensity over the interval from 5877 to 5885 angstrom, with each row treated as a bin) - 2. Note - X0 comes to 0.51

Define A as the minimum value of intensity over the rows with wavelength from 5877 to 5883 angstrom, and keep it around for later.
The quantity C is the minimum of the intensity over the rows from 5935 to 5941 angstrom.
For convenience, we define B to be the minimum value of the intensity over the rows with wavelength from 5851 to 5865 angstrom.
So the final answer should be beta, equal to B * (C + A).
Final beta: 67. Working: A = 6.101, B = 5.471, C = 6.217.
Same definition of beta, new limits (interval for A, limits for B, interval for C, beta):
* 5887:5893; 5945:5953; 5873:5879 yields 69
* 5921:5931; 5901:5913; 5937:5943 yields 70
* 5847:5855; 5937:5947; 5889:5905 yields 65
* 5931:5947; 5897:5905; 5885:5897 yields 62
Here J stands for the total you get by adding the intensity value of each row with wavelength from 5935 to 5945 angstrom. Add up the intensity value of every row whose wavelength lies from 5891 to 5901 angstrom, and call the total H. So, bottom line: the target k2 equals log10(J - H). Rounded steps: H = 27.2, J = 31.0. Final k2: 0.57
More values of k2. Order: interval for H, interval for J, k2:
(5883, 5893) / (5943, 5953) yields 0.38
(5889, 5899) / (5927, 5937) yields 0.57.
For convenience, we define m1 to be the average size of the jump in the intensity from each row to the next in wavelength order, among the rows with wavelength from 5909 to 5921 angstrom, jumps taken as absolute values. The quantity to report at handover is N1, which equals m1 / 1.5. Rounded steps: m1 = 0.03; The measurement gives 0.02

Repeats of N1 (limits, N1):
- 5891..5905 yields 0.07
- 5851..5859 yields 0.05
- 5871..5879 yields 0.12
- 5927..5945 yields 0.04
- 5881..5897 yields 0.09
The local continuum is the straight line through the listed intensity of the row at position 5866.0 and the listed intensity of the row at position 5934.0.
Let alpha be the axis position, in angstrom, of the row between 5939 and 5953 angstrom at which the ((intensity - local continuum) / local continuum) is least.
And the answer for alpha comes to 5952.0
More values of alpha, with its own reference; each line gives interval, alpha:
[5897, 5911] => 5898.0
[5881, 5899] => 5892.0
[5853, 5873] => 5858.0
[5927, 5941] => 5928.0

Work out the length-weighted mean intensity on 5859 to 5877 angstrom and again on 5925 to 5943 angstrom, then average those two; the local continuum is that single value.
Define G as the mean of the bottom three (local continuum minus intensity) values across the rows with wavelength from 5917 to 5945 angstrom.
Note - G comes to -0.1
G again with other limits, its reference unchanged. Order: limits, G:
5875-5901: -0.6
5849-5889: -0.7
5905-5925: 0.2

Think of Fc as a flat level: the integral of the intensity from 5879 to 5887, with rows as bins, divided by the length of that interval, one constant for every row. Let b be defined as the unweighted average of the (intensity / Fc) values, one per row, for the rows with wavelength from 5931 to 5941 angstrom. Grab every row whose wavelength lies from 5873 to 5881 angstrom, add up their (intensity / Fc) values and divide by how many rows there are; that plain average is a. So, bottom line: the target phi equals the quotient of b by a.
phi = 0.92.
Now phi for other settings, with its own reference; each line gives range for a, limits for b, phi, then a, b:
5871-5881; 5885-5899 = 0.80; 1.13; 0.903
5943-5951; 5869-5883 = 1.11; 1.00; 1.100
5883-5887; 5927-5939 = 1.10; 0.94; 1.030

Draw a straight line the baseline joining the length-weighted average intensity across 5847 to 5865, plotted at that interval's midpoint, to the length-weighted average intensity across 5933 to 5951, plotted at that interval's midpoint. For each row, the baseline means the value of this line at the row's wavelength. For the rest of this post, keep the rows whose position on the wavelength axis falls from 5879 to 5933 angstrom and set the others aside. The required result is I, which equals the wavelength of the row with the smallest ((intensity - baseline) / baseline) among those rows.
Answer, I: 5892.0 angstrom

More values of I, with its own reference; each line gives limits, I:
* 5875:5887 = 5886.0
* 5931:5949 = 5948.0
